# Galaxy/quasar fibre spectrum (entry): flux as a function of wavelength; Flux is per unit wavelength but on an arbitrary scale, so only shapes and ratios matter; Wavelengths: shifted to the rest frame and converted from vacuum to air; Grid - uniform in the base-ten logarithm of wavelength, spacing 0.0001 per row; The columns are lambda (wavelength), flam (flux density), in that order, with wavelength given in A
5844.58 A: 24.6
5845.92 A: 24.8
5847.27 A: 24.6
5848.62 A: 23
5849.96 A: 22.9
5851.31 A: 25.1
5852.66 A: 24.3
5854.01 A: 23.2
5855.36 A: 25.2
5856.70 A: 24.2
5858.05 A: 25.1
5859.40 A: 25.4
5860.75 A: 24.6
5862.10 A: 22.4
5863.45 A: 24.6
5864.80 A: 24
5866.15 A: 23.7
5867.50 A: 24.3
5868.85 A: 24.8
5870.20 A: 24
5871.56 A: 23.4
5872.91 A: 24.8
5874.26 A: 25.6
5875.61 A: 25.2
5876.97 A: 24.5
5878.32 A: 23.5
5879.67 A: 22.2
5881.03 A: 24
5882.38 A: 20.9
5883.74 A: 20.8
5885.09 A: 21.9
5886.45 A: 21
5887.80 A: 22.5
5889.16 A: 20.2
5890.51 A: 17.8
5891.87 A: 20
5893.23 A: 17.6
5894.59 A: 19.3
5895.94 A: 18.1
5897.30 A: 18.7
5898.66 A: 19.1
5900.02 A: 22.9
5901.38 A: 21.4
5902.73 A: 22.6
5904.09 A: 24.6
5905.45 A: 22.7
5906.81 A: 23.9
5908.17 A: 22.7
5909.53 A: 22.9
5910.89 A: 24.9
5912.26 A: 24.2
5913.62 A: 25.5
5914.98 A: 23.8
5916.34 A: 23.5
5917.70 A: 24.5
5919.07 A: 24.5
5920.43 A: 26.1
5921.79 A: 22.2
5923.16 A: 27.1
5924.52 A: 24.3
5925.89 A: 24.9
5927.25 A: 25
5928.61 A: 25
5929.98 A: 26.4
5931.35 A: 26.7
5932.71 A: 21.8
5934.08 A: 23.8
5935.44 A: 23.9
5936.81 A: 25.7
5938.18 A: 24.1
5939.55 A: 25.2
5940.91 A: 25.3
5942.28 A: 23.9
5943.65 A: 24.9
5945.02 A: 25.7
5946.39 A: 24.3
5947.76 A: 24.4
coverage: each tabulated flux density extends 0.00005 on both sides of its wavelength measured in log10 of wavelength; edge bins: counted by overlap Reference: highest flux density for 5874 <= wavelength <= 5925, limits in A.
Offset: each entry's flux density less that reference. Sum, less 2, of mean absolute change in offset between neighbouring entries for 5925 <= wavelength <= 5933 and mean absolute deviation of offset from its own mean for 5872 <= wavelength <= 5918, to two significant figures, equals 1.3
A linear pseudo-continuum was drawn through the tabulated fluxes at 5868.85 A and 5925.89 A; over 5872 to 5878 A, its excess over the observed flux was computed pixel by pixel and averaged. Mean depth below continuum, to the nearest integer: 0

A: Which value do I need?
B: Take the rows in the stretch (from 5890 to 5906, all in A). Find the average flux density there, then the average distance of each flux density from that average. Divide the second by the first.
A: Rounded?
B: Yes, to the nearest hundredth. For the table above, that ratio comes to 0.10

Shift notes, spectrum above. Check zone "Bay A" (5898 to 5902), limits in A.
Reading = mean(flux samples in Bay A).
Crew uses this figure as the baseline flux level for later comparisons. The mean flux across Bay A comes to 21.1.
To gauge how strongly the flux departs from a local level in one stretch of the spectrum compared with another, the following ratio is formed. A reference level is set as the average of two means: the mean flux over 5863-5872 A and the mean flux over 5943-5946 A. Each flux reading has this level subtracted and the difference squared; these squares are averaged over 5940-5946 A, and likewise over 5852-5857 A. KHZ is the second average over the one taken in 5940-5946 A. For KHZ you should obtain 1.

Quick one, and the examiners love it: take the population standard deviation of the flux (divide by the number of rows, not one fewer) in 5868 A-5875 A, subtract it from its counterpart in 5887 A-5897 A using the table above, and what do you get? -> 0.85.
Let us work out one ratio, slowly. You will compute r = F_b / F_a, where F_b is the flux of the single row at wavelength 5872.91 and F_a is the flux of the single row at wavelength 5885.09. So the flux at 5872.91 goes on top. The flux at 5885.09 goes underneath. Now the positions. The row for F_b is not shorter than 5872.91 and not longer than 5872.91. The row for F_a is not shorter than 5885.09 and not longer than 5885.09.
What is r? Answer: 1.13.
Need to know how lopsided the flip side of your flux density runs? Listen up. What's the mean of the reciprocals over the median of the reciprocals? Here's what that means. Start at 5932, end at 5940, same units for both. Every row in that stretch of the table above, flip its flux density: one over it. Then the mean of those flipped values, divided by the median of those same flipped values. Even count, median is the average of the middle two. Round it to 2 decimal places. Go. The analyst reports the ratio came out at 1.00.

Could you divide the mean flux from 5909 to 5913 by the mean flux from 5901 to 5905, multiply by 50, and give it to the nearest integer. 52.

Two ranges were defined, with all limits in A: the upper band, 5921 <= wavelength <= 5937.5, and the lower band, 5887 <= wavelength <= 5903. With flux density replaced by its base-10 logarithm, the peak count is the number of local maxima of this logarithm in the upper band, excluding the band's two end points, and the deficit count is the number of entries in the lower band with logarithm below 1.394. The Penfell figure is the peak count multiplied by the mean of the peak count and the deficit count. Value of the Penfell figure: 14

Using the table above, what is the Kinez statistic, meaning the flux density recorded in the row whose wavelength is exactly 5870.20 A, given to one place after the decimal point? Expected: 24.0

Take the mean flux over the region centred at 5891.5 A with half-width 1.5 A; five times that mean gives 94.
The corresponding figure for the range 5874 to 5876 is 127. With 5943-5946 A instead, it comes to 126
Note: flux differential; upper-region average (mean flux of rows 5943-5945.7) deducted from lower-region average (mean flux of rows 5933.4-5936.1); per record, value -1.4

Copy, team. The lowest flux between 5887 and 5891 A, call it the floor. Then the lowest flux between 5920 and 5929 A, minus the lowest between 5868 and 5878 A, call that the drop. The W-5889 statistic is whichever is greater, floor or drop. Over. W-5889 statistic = 17.8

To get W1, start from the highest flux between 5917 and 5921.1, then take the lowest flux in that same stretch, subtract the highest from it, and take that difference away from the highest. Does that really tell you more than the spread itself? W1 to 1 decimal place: 27.7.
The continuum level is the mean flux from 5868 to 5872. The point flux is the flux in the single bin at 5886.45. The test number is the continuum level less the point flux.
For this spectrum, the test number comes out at 3.1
